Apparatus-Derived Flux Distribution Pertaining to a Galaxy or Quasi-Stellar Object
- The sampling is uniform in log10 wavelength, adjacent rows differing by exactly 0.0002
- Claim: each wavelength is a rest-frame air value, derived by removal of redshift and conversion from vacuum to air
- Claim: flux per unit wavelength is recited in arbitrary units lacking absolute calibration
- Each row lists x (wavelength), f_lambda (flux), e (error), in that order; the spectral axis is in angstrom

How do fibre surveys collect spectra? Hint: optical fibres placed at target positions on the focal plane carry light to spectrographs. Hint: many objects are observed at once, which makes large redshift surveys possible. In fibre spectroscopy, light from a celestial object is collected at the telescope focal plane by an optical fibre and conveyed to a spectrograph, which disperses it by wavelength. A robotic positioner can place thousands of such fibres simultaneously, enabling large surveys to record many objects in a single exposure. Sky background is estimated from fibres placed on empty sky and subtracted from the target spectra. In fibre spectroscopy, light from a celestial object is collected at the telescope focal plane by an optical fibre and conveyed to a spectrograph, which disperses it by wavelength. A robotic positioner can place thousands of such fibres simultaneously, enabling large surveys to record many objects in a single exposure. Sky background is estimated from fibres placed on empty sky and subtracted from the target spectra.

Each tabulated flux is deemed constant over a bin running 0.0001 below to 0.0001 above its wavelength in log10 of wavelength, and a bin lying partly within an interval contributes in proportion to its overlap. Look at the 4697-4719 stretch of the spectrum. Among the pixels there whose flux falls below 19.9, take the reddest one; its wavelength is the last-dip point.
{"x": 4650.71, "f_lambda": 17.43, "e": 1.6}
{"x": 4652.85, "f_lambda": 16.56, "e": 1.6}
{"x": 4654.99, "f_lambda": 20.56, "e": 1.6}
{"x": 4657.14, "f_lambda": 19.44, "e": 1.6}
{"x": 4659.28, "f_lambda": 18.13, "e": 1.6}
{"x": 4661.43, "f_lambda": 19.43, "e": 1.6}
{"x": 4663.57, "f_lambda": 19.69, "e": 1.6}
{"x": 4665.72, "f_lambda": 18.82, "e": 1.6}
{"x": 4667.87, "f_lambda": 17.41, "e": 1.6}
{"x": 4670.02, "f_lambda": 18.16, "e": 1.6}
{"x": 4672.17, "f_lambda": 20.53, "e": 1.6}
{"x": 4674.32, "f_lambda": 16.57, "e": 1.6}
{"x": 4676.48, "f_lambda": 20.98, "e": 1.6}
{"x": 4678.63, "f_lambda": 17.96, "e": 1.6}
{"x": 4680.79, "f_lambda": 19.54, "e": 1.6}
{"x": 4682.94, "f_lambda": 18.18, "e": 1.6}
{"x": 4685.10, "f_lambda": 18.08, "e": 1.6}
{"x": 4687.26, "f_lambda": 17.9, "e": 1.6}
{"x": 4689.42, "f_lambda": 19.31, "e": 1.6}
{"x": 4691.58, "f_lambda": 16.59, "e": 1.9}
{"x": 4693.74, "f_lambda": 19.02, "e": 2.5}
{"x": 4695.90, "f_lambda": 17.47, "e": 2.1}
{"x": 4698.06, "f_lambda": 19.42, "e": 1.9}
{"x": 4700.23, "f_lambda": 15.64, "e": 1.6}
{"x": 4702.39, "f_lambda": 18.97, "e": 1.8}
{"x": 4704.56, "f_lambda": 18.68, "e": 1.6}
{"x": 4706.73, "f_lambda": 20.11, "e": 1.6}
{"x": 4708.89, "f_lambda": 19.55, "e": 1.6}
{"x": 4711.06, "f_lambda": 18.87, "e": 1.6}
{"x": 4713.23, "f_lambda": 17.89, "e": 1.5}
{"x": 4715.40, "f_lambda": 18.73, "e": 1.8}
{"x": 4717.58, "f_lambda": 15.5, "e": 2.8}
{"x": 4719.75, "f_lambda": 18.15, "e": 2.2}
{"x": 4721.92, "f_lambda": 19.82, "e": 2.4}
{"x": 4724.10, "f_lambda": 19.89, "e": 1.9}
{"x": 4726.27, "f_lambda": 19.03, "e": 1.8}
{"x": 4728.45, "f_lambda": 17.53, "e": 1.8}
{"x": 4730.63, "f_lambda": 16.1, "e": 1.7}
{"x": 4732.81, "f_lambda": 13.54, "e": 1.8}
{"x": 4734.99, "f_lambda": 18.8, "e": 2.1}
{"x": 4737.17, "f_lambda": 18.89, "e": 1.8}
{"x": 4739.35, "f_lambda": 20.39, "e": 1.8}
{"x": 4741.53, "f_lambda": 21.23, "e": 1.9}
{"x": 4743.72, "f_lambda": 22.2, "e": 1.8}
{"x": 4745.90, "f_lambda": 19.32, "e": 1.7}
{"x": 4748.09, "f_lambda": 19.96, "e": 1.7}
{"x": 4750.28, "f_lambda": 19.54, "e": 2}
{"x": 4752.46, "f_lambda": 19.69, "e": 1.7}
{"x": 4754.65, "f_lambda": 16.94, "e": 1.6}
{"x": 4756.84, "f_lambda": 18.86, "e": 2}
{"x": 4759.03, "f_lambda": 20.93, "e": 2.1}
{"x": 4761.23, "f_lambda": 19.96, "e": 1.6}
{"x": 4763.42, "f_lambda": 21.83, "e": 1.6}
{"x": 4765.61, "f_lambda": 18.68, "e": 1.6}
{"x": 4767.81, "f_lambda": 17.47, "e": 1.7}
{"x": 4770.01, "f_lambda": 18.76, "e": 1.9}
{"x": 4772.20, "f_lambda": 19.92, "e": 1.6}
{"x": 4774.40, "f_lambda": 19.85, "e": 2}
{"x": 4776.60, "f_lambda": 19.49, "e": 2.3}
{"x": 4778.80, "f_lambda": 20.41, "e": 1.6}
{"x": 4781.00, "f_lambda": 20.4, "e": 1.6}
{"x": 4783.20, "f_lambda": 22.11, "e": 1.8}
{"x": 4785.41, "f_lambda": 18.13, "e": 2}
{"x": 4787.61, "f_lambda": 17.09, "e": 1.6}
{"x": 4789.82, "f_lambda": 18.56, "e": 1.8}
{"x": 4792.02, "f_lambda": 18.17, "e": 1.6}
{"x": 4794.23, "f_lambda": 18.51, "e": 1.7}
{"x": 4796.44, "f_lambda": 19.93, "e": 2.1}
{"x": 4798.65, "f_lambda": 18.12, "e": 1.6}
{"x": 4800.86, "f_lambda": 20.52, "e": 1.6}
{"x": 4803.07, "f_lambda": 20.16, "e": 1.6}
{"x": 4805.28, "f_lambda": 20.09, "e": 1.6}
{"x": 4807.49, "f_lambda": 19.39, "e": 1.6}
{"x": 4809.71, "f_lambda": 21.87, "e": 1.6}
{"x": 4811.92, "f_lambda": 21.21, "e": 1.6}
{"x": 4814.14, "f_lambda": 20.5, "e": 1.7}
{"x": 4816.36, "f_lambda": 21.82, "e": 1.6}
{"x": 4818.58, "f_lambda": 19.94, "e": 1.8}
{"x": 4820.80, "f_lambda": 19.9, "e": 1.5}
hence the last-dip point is 4717.58 angstrom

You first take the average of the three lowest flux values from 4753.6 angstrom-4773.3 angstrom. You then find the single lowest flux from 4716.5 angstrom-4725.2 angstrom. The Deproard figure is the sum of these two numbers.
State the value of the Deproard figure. 33.2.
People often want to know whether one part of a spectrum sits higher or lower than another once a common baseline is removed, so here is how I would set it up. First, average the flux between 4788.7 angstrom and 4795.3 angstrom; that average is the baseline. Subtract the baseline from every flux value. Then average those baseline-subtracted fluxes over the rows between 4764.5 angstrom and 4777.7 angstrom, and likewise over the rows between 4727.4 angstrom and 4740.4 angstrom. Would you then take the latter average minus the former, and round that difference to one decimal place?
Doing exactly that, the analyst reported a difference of -1.5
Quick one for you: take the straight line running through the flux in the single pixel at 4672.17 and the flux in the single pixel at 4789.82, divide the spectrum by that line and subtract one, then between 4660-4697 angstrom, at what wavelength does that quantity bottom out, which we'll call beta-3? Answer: 4674.32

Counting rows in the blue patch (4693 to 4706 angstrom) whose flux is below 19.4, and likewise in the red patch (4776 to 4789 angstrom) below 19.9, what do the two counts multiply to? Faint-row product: 15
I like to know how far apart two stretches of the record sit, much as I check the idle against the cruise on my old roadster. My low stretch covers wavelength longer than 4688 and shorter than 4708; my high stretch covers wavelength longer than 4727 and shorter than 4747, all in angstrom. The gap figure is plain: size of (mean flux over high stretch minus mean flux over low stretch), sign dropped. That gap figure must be 0.31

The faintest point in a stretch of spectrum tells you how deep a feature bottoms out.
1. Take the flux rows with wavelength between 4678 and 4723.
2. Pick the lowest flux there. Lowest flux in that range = 15.5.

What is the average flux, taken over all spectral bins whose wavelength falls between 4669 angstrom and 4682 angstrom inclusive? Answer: 19.0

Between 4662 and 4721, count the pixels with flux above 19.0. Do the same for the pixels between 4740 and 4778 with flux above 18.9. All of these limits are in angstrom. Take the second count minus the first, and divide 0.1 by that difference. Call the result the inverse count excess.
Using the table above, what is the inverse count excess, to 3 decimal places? 0.033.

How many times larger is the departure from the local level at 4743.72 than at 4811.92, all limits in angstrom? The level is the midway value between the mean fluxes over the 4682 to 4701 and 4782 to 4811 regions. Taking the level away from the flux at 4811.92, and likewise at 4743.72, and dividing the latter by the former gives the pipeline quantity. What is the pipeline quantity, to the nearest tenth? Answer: 1.4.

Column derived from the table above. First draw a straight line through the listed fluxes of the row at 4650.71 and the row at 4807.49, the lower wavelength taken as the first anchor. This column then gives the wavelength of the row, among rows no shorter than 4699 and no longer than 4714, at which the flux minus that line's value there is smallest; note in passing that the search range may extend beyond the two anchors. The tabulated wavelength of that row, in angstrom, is 4700.23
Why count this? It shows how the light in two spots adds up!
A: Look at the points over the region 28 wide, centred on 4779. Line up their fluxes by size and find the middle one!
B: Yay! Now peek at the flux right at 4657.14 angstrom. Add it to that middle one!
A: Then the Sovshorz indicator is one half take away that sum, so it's -37.7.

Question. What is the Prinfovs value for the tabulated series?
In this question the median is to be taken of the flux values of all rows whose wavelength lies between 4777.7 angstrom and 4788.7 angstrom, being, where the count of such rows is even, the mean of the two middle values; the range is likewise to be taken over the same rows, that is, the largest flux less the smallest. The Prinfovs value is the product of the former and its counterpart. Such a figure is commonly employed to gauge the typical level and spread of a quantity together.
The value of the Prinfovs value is 102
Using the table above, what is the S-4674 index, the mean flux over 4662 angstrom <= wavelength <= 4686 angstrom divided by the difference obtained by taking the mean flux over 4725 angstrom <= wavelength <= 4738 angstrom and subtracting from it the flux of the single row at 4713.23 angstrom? -33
